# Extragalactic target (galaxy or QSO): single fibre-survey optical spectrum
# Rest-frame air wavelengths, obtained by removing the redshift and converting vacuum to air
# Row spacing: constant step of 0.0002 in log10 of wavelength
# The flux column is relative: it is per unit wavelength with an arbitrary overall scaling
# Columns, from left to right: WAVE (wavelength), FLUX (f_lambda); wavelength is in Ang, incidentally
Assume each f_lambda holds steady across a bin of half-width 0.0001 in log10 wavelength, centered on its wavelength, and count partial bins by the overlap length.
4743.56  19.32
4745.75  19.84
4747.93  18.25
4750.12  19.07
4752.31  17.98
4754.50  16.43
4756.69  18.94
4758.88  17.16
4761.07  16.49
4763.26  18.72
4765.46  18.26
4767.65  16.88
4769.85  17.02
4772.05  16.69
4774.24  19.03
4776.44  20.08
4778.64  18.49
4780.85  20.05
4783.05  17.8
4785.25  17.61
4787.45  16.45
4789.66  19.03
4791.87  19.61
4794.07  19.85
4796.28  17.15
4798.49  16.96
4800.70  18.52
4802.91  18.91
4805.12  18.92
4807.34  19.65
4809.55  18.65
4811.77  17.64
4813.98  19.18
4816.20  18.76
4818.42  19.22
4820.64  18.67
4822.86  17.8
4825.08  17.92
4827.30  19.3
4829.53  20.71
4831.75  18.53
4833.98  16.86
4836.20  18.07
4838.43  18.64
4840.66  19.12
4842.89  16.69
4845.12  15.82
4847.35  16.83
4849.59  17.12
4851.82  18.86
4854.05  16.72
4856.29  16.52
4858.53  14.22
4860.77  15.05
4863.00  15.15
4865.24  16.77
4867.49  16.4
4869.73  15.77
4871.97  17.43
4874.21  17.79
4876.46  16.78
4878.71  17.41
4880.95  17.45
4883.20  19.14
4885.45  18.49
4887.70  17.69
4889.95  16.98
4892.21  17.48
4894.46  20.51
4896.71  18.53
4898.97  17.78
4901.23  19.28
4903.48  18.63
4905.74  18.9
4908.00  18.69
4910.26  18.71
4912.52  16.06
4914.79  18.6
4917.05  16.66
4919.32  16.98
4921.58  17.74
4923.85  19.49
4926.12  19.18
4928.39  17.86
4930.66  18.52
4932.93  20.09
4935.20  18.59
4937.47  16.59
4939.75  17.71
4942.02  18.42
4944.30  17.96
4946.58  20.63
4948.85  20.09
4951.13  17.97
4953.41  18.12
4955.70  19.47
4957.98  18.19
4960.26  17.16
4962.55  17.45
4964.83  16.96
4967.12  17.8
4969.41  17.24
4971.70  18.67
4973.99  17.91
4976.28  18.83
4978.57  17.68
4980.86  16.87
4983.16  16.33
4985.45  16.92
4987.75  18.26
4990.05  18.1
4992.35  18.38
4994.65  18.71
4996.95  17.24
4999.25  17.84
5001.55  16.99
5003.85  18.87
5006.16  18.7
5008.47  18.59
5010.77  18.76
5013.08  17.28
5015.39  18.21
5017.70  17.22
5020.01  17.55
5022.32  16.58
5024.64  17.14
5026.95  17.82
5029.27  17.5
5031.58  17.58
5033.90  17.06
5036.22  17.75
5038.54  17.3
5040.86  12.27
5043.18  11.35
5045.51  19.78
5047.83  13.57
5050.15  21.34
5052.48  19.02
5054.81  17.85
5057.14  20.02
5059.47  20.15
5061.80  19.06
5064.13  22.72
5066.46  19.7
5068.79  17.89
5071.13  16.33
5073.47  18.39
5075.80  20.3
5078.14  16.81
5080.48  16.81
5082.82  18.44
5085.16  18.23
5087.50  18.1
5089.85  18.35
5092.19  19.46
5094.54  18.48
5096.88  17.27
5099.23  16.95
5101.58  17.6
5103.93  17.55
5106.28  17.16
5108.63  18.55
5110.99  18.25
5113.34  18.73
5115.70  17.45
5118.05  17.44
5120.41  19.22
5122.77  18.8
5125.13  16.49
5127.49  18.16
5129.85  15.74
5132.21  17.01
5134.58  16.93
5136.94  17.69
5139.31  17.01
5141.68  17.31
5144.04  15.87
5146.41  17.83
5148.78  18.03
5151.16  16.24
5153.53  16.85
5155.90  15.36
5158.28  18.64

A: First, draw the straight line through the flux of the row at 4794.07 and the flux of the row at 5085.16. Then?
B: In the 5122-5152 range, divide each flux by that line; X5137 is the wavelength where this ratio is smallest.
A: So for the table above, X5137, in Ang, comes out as 5129.85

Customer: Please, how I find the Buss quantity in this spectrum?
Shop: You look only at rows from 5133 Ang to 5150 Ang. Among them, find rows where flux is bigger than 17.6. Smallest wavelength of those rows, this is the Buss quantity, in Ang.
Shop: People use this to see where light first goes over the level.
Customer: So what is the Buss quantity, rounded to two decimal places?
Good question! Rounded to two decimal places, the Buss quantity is 5136.94 Ang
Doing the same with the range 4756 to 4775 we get 4756.69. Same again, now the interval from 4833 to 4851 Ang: 4836.20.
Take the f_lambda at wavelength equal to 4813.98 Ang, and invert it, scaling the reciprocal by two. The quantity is 0.104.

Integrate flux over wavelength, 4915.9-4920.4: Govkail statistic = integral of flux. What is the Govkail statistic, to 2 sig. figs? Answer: 76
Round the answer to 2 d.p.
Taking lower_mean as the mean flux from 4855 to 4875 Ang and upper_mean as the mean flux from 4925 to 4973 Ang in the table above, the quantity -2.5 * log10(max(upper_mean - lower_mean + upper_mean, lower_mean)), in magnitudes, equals -3.28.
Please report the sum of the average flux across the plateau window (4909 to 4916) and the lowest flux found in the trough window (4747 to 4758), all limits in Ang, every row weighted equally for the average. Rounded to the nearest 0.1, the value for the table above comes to 34.2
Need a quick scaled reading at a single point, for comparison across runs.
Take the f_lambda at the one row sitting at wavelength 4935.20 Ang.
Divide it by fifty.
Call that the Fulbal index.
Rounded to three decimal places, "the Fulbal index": 0.372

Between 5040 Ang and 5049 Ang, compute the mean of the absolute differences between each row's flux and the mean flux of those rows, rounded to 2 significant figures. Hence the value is 2.8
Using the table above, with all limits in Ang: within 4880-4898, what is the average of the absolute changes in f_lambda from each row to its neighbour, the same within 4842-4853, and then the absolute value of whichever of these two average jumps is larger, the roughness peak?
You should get 1.34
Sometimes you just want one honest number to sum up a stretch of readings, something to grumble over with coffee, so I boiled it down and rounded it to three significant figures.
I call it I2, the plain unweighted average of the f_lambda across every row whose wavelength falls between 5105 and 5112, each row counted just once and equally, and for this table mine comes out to 18.0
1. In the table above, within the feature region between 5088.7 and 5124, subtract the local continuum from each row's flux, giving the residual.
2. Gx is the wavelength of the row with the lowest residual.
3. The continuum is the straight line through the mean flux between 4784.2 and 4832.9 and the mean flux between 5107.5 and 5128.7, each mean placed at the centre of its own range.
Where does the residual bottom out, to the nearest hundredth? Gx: 5099.23 Ang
